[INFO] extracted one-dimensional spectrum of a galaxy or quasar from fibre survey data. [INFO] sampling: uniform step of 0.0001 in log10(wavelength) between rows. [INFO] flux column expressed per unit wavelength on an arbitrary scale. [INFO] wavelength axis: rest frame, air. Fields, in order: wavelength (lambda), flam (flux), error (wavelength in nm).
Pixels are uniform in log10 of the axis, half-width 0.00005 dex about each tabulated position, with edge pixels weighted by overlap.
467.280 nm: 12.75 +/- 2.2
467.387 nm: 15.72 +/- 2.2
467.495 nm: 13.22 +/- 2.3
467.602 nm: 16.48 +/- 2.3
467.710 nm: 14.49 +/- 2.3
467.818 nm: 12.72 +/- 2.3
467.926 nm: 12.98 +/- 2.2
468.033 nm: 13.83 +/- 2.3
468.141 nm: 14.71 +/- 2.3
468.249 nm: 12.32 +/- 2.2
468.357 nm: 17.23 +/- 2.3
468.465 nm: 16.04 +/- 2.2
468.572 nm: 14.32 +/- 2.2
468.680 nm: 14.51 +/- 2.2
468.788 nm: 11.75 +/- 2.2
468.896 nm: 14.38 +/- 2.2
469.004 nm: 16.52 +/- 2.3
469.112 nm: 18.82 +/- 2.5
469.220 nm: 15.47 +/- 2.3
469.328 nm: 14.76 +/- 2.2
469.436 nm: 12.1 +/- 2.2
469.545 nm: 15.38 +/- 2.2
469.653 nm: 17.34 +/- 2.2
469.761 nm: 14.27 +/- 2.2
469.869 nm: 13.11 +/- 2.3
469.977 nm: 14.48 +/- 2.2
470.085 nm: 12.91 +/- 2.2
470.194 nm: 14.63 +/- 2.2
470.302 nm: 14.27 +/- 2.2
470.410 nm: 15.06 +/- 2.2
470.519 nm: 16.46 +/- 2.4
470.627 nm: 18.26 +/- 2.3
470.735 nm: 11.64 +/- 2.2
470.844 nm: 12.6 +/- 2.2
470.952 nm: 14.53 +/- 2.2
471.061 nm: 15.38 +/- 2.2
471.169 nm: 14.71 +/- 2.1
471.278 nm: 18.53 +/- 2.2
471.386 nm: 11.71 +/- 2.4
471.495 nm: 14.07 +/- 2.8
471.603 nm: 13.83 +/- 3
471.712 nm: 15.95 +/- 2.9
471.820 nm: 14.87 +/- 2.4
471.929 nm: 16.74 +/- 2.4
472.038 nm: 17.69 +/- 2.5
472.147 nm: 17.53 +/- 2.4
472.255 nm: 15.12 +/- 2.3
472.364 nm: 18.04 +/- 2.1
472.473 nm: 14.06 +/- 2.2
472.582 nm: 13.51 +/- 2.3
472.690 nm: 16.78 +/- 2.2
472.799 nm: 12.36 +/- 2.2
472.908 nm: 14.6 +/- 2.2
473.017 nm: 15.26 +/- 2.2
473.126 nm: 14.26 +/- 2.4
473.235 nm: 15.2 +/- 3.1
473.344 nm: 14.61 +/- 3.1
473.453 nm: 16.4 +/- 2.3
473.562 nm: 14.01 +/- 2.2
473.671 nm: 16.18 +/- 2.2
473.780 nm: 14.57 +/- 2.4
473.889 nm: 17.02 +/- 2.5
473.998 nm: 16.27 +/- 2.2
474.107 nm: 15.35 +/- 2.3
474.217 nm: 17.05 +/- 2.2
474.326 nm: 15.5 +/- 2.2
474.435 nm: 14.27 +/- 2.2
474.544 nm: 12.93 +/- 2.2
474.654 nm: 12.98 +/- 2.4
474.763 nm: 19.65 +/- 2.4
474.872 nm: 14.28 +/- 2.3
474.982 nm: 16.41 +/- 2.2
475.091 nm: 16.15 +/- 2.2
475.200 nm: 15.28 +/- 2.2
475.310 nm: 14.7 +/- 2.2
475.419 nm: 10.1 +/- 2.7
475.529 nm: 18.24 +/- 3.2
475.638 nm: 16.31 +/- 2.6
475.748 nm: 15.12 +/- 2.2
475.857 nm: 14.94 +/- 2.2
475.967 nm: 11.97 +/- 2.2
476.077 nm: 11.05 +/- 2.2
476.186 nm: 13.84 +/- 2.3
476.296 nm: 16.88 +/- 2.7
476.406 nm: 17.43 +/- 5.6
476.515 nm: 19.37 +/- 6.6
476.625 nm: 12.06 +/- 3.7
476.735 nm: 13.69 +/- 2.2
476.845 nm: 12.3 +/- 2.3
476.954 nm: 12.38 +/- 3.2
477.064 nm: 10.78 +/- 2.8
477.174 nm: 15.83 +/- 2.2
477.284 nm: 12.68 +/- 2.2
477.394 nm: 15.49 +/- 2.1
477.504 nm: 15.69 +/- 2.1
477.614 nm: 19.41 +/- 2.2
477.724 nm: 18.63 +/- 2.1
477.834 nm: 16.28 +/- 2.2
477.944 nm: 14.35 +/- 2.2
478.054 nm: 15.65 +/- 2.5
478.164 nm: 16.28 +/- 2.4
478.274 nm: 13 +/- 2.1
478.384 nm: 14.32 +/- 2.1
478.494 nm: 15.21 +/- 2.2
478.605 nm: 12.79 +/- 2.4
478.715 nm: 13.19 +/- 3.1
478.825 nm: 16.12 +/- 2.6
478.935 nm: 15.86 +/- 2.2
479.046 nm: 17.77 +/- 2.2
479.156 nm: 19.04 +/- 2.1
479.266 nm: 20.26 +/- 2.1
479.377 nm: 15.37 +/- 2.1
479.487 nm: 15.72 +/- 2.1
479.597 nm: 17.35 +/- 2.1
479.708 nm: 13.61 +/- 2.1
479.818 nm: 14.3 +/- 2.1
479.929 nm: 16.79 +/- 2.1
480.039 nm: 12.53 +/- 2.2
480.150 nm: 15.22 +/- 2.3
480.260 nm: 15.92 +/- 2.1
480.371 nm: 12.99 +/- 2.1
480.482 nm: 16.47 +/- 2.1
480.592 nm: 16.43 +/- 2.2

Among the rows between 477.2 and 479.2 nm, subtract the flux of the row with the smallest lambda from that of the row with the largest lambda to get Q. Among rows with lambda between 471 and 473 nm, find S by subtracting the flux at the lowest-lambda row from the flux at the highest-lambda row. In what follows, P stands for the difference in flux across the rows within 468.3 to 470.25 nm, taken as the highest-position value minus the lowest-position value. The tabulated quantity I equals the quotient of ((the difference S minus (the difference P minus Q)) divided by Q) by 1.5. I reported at 0.9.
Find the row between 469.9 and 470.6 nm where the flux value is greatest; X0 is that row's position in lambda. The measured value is 470.519 nm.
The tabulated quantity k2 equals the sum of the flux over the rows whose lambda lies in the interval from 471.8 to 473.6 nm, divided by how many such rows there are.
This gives 15.4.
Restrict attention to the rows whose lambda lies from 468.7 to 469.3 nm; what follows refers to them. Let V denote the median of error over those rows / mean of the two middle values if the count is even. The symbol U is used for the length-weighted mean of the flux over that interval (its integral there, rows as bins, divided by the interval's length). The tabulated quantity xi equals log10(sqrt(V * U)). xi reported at 0.773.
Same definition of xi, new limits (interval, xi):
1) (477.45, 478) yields 0.785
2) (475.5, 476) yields 0.764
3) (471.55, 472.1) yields 0.799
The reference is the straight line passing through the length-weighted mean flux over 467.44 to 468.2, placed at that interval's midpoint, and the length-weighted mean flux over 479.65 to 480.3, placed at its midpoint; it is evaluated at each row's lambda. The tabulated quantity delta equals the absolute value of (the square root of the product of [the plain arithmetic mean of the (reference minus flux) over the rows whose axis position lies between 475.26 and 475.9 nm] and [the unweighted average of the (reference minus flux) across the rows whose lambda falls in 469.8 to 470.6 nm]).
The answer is 0.3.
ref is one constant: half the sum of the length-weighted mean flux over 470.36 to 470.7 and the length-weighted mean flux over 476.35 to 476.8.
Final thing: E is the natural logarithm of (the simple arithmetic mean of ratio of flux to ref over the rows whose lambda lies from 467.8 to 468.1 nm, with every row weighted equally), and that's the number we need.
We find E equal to -0.191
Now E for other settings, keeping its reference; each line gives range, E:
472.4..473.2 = -0.102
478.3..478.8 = -0.139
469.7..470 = -0.133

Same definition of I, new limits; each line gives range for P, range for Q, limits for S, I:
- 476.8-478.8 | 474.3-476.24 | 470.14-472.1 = -0.2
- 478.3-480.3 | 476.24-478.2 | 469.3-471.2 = 2.5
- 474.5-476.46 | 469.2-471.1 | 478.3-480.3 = 22.1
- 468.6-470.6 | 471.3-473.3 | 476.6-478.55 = 0.9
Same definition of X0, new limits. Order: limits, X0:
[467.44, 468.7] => 468.357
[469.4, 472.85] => 471.278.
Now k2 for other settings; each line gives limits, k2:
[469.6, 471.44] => 14.7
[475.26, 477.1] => 14.2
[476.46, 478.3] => 14.9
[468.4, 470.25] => 14.8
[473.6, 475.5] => 15.2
